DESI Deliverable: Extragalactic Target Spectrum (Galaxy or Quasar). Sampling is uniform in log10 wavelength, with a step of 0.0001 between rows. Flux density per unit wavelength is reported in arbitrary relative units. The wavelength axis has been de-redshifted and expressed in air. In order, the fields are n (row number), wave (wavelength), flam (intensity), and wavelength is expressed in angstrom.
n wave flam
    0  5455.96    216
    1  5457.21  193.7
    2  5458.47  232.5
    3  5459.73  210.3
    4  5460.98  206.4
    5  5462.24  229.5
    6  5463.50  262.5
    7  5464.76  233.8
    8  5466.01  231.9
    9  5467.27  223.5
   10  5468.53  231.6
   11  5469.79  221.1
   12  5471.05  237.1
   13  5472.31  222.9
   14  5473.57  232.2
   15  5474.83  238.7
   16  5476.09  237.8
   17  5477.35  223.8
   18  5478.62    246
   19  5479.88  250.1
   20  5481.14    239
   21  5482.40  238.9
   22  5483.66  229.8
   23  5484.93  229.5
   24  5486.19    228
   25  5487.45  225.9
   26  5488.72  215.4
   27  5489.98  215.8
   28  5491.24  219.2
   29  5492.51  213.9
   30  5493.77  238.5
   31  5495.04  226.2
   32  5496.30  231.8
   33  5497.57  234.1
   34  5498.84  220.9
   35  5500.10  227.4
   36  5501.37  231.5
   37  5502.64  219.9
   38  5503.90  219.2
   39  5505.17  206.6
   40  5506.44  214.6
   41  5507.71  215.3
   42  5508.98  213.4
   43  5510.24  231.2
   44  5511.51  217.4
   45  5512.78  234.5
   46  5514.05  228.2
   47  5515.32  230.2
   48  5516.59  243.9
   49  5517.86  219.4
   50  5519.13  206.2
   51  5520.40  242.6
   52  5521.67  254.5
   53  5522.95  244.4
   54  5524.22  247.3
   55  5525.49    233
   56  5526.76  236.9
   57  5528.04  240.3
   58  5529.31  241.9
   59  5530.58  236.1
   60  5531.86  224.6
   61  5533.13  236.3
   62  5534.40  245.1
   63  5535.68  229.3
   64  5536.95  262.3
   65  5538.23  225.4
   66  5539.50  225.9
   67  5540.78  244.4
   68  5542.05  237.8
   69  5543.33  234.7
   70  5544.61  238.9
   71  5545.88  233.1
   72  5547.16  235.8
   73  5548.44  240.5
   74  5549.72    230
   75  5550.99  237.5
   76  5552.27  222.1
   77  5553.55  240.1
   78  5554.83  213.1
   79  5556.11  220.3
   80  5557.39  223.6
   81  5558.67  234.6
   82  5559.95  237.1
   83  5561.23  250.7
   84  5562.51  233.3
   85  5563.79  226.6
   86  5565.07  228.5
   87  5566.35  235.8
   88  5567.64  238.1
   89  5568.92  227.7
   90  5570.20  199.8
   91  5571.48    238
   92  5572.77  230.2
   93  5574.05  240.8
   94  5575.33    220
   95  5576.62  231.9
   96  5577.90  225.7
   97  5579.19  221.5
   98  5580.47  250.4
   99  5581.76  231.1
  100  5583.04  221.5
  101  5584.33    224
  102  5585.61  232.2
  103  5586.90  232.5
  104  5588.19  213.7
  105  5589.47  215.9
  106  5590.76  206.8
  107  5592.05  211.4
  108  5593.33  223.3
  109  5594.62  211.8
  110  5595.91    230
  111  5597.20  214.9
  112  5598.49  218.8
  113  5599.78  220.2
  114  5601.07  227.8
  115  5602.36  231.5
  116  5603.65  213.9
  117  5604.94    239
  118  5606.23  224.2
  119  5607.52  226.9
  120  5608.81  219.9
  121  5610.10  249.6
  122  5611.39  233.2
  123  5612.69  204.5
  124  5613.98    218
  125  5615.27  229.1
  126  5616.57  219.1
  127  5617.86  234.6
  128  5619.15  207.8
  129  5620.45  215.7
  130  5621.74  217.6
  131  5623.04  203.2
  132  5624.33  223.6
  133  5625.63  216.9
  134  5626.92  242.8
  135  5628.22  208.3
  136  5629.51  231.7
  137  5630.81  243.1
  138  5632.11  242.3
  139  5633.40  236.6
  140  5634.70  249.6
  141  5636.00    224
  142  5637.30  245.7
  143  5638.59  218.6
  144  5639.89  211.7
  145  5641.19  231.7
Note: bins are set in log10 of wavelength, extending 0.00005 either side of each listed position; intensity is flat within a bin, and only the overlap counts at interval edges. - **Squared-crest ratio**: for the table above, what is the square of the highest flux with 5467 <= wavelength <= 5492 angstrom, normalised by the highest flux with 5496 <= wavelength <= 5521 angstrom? 256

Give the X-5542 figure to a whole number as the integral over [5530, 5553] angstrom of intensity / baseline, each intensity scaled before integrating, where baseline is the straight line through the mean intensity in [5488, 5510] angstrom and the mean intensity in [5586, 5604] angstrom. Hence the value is 25 angstrom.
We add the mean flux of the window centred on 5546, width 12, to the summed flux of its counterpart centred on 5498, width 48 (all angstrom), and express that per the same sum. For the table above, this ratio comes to 1.03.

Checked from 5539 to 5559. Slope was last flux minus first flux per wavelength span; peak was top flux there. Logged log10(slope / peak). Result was -2.7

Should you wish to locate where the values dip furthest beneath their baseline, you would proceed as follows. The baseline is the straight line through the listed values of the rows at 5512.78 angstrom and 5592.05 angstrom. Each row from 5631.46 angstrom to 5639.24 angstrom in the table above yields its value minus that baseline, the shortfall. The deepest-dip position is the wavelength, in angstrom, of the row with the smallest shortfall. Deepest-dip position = 5638.59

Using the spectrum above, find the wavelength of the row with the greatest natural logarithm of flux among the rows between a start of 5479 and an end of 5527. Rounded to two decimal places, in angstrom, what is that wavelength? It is 5521.67 angstrom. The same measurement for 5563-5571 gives 5567.64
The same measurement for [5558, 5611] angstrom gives 5561.23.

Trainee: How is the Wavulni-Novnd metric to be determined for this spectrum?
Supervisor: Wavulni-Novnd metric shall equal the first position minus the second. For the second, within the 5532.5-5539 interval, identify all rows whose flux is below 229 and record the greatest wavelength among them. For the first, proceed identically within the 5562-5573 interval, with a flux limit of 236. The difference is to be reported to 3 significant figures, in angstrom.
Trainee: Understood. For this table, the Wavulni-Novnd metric 34.5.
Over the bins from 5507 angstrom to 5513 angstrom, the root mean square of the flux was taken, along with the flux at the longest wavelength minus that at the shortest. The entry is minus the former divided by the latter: -12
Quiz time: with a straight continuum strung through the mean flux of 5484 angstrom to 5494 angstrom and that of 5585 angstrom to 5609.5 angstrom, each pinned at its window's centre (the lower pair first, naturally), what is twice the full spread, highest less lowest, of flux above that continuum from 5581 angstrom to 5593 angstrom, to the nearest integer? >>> 51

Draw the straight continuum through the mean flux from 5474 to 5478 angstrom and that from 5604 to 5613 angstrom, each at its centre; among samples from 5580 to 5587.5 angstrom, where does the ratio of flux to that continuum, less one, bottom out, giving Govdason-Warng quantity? 5583.04 angstrom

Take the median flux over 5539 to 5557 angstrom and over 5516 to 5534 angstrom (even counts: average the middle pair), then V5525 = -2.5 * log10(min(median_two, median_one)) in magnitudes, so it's -5.93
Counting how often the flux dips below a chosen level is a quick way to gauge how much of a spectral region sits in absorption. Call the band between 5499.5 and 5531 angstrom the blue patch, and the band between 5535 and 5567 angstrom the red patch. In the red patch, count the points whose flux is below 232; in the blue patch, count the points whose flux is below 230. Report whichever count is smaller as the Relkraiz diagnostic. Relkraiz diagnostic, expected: 10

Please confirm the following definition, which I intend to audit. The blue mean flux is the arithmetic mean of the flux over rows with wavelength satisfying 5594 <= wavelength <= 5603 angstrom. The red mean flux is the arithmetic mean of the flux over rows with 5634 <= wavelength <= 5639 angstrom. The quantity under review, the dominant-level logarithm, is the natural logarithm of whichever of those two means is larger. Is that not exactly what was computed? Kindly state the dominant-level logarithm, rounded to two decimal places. 5.46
